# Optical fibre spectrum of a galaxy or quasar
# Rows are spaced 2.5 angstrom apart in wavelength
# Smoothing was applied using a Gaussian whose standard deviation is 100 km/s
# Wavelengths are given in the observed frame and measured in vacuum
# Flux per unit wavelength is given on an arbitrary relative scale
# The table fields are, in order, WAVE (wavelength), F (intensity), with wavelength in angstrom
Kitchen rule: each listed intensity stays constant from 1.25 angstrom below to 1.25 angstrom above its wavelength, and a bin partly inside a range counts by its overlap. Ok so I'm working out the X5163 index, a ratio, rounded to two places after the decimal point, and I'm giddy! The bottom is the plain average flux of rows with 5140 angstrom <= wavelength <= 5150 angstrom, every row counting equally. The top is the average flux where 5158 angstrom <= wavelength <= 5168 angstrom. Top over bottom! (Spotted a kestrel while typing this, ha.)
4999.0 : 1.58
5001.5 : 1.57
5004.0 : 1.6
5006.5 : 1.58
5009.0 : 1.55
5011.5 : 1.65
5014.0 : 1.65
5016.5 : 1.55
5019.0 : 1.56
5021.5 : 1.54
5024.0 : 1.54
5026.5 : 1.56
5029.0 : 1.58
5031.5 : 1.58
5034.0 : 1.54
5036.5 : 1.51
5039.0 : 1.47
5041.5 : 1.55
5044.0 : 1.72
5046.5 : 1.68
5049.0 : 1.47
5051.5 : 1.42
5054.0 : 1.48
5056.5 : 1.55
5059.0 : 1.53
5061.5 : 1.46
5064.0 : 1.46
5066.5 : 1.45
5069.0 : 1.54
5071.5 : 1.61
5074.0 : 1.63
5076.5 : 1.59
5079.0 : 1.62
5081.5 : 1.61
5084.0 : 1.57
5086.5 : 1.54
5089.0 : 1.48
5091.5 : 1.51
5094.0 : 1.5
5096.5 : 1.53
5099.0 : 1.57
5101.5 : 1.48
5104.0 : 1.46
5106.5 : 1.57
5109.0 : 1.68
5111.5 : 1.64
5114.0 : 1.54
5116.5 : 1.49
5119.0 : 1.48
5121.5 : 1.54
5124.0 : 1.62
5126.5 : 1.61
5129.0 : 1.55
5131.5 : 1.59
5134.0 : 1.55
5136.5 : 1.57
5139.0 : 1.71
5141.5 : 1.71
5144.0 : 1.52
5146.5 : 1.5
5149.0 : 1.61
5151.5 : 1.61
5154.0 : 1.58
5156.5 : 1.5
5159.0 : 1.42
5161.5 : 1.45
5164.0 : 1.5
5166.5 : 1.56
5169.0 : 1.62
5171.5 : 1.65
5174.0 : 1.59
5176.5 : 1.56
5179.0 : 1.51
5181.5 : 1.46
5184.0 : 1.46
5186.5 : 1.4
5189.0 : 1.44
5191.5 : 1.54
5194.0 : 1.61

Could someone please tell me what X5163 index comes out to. 0.94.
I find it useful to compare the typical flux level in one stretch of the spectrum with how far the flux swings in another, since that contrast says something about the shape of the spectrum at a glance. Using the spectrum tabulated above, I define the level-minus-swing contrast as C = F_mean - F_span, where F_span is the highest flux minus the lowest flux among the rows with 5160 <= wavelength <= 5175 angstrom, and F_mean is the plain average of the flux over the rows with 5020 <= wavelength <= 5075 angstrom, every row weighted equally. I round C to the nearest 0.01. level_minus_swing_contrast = 1.34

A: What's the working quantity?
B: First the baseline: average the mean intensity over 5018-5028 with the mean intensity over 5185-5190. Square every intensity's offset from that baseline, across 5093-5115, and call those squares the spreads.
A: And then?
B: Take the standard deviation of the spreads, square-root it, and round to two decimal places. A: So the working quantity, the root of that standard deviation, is 0.11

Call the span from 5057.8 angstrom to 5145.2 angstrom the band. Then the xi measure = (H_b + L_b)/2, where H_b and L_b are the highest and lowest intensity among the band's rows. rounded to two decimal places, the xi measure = 1.58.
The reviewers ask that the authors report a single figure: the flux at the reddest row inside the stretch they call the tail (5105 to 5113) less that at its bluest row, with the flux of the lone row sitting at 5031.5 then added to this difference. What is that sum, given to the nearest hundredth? 1.65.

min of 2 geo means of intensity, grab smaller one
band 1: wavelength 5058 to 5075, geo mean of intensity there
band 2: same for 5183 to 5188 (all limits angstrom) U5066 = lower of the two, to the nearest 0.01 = 1.43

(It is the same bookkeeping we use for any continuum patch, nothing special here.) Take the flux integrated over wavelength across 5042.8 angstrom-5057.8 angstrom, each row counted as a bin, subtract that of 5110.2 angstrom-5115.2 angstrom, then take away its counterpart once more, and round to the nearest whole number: 7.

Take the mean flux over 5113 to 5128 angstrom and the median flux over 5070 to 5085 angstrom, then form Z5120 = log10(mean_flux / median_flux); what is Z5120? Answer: -0.017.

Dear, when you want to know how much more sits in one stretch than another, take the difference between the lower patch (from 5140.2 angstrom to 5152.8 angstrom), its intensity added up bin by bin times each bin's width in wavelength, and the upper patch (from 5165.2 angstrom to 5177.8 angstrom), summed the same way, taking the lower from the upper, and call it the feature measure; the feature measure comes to 0.1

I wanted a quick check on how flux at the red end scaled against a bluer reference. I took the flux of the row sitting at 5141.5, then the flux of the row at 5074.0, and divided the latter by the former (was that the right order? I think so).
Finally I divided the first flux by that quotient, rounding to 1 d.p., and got 1.8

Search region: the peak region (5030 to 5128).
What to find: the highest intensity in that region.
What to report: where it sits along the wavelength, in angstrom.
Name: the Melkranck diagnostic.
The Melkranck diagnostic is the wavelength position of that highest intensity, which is 5044.0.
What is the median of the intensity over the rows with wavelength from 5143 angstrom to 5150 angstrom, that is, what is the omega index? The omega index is 1.52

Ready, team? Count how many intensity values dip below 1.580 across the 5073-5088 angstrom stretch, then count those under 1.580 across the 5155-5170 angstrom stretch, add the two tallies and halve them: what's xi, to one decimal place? 3.5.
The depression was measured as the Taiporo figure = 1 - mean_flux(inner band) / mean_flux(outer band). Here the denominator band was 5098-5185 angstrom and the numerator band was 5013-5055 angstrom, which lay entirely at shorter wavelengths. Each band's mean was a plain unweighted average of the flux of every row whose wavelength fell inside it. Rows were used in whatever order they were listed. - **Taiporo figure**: 0.002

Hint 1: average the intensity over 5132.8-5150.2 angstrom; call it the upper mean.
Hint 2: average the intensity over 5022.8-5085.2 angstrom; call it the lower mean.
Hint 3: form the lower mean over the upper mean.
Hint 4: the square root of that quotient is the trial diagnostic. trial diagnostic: 0.99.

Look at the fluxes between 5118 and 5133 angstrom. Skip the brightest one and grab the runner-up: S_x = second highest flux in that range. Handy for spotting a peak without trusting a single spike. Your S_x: 1.61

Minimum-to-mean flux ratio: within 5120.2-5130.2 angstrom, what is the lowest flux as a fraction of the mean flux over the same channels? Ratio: 0.975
